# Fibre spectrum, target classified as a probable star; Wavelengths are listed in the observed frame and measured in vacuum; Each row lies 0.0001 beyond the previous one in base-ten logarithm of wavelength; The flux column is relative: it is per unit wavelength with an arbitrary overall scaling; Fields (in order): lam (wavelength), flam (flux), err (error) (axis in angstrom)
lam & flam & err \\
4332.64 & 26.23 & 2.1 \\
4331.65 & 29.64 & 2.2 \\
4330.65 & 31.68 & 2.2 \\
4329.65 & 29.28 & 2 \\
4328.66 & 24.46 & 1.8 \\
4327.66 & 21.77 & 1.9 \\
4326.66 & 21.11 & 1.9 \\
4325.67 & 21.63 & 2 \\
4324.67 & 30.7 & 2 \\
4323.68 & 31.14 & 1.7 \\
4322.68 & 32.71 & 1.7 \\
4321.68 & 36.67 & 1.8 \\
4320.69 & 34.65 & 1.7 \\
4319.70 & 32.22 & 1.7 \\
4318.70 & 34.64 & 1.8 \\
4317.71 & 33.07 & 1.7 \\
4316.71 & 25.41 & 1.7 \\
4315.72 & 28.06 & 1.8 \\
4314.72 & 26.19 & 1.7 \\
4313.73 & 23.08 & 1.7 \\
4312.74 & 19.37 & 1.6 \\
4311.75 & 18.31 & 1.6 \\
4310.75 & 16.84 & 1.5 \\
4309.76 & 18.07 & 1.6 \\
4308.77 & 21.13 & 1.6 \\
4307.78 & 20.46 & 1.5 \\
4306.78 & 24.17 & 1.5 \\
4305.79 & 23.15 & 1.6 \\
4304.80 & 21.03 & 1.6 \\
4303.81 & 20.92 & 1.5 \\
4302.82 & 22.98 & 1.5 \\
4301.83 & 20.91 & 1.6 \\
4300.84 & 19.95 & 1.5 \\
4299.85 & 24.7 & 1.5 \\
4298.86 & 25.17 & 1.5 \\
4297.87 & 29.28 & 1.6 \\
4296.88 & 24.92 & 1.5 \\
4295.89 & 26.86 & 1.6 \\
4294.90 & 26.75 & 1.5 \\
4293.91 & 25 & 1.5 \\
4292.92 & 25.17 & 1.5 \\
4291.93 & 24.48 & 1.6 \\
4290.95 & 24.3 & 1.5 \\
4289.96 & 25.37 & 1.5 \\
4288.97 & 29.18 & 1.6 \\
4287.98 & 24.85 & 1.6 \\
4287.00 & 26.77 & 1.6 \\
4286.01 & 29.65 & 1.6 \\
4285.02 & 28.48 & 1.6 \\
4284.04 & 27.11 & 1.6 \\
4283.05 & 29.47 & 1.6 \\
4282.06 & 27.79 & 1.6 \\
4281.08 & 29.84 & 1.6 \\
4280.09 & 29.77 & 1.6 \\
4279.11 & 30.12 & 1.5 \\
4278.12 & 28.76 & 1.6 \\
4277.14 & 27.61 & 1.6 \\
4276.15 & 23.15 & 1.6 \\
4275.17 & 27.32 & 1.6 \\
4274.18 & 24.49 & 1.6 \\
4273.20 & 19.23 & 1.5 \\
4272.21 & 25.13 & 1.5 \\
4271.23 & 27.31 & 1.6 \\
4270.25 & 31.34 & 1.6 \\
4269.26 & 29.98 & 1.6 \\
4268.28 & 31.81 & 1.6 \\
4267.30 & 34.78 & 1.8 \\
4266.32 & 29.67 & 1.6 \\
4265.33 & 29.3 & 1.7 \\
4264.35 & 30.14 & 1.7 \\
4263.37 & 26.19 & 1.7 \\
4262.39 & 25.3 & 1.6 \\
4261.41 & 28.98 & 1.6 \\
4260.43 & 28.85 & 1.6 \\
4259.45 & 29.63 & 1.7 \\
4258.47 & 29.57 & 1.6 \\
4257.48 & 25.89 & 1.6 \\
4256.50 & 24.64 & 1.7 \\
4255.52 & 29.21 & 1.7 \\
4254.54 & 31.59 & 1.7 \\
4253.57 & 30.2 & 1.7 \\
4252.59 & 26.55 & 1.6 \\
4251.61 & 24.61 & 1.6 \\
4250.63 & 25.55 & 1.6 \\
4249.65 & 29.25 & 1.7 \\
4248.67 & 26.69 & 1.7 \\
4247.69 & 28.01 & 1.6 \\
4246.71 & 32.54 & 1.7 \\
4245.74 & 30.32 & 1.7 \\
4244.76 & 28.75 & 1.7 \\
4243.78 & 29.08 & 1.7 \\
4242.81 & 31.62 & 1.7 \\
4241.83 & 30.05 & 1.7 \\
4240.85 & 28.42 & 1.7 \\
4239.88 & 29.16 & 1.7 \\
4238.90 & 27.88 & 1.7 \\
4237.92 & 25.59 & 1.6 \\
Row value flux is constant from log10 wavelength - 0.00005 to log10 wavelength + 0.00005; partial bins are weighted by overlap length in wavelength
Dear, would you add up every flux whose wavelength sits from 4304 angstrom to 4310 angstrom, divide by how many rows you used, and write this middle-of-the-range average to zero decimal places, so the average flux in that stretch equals 21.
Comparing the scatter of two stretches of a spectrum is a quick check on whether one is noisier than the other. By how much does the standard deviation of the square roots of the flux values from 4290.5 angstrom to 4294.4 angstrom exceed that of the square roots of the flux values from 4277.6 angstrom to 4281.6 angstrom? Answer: -0.01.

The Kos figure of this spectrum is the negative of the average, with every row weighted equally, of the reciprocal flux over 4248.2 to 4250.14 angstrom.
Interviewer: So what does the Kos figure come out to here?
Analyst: -0.036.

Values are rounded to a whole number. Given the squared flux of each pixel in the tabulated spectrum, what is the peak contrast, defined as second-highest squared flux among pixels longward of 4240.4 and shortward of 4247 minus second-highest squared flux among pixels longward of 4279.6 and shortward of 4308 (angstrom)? 114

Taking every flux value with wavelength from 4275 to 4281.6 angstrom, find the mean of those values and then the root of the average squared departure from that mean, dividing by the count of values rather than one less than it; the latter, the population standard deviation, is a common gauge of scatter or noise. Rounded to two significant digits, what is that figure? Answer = 2.3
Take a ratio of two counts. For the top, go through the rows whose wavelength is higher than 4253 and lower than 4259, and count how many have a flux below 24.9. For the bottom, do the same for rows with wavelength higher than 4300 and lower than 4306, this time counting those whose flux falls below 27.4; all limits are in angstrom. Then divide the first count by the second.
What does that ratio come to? 0.17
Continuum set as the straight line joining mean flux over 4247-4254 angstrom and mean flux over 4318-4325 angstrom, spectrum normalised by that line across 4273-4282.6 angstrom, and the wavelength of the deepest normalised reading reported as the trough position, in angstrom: 4273.20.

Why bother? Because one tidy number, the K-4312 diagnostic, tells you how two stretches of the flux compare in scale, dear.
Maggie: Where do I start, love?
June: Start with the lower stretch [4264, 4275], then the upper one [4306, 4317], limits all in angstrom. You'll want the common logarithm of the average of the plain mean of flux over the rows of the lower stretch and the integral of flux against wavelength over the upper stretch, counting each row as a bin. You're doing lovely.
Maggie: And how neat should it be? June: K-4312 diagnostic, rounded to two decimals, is 2.13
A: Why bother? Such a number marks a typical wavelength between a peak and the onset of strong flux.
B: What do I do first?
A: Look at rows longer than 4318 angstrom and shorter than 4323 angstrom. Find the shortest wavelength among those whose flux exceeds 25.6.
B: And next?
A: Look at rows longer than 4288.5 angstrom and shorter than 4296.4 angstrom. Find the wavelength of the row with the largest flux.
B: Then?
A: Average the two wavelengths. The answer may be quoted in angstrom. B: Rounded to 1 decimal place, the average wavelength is 4303.8 angstrom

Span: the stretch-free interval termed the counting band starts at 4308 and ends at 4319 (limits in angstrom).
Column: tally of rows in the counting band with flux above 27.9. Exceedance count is 3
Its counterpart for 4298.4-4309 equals 0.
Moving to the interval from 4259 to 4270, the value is 9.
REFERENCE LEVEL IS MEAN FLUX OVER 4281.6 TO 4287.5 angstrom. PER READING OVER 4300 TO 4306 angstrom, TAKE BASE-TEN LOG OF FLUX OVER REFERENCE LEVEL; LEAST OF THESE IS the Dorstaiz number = -0.15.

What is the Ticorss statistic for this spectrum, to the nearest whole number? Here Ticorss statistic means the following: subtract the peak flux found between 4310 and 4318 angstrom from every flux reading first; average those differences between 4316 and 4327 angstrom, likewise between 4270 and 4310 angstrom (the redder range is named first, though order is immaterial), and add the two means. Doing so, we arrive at -10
